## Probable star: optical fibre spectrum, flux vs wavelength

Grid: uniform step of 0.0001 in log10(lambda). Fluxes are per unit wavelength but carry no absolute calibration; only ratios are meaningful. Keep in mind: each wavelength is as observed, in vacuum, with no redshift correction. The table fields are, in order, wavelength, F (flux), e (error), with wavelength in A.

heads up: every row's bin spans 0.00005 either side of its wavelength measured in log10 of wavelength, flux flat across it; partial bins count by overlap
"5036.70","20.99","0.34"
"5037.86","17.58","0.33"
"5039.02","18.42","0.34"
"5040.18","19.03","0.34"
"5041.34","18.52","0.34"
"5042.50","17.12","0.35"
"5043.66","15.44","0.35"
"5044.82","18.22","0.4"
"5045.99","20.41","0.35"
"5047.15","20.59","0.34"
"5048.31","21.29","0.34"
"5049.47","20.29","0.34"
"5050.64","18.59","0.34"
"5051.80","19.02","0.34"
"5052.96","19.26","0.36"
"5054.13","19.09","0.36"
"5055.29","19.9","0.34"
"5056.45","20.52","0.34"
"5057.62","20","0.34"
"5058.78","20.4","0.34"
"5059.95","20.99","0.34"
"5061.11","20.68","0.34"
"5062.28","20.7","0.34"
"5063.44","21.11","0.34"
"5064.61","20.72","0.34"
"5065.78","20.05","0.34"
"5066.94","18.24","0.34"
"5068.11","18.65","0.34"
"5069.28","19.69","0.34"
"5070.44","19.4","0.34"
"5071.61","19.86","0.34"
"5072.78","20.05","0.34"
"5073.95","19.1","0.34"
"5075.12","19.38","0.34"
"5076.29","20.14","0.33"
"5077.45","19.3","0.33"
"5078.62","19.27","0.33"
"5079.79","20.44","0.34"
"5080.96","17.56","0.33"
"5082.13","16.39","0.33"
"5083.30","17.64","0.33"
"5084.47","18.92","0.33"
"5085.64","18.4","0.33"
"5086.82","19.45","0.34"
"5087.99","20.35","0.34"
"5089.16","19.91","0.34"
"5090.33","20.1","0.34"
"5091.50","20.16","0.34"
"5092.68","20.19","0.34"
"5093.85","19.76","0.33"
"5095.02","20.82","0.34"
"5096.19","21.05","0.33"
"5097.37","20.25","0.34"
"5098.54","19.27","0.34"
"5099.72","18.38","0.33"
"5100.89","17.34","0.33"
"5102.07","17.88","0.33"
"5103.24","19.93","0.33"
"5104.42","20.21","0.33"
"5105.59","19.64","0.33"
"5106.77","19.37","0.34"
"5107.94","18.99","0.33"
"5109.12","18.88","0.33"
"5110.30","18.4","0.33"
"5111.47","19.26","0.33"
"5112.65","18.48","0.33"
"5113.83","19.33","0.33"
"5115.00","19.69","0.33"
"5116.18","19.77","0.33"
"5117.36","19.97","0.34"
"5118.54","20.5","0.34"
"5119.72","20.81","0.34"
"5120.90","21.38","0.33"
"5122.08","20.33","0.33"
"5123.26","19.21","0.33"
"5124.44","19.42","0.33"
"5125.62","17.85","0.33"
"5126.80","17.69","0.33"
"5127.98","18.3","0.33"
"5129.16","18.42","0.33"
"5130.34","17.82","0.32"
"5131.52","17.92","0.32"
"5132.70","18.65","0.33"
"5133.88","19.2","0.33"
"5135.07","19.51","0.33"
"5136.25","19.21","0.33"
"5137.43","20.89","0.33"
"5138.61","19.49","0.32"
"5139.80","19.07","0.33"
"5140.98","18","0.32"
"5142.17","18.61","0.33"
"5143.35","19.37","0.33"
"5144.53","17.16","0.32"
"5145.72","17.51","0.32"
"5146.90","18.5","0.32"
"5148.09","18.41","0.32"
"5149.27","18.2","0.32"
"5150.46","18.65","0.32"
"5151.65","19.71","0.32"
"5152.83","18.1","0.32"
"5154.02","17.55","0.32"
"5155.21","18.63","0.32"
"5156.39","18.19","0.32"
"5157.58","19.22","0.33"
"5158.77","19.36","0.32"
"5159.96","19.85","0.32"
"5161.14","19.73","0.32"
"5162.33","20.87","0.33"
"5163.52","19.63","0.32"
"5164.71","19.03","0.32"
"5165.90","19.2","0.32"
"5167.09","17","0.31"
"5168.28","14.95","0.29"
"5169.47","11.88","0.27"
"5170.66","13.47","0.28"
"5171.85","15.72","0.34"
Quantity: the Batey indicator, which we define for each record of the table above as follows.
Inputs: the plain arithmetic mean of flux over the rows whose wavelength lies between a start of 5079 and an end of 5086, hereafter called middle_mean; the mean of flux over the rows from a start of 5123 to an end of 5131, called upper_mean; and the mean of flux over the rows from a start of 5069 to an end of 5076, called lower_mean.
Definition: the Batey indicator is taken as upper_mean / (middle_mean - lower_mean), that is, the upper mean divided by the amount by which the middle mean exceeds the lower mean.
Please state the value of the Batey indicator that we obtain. -14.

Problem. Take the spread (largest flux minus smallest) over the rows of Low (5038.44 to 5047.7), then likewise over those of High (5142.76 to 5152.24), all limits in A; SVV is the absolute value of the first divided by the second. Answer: 2.0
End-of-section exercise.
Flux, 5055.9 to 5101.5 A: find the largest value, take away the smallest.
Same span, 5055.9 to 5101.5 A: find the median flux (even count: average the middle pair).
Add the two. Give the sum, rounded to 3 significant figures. 24.6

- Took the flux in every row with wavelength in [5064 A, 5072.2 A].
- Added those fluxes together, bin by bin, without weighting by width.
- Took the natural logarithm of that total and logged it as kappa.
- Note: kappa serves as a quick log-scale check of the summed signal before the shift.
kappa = 4.92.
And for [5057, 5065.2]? 4.97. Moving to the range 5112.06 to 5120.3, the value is 4.93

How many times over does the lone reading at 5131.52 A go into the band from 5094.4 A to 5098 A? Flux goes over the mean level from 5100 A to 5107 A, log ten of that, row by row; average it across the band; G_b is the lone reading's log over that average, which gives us -0.7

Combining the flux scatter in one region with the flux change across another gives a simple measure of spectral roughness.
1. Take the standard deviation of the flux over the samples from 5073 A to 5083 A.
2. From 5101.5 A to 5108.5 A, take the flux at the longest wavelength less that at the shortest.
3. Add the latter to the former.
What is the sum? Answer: 2.4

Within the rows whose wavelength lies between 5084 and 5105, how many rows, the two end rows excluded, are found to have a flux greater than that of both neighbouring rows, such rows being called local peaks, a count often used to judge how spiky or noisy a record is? 3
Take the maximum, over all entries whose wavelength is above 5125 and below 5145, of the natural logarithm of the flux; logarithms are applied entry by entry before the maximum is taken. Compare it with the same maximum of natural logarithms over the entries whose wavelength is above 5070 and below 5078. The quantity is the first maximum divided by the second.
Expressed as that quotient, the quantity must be 1.012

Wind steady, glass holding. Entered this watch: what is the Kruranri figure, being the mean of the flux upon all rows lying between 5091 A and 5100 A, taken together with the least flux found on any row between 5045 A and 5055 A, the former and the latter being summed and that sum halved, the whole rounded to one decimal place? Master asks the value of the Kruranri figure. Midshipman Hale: 19.3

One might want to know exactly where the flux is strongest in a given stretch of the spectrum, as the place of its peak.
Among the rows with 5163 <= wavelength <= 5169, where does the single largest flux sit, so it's 5163.52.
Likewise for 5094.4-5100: 5096.19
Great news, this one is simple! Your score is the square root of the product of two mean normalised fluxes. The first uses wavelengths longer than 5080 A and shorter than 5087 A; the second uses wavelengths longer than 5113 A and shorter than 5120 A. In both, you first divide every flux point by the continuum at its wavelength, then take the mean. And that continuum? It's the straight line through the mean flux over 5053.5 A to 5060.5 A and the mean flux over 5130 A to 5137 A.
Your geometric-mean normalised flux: 0.98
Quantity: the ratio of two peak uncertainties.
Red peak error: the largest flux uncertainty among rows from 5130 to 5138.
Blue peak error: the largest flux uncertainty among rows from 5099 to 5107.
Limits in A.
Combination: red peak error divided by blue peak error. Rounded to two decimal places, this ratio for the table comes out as 0.97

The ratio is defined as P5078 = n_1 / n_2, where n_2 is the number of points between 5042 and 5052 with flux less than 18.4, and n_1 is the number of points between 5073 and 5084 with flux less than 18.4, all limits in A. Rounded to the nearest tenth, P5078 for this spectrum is 1.0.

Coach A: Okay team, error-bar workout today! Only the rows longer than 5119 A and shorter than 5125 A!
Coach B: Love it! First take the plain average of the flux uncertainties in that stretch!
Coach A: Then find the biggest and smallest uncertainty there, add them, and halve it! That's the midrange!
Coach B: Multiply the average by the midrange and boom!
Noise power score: 0.111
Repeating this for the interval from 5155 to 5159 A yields 0.105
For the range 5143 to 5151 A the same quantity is 0.104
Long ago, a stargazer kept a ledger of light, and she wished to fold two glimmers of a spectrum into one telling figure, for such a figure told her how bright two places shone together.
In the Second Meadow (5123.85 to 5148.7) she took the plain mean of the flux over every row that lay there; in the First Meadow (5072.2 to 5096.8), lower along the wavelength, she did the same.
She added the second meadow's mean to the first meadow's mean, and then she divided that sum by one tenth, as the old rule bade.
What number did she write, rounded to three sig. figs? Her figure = 381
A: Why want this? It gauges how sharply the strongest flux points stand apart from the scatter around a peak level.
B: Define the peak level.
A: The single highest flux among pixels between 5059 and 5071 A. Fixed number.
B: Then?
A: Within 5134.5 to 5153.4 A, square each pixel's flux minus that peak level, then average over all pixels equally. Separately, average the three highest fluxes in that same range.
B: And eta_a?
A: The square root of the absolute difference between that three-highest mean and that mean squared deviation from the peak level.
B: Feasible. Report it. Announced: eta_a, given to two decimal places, 3.71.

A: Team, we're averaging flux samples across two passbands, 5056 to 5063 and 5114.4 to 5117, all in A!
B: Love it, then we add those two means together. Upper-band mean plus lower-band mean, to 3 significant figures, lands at 40.3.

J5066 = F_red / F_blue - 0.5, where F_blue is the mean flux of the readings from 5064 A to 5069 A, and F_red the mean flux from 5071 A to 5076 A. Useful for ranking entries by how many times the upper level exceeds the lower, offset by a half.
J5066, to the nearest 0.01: 0.51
